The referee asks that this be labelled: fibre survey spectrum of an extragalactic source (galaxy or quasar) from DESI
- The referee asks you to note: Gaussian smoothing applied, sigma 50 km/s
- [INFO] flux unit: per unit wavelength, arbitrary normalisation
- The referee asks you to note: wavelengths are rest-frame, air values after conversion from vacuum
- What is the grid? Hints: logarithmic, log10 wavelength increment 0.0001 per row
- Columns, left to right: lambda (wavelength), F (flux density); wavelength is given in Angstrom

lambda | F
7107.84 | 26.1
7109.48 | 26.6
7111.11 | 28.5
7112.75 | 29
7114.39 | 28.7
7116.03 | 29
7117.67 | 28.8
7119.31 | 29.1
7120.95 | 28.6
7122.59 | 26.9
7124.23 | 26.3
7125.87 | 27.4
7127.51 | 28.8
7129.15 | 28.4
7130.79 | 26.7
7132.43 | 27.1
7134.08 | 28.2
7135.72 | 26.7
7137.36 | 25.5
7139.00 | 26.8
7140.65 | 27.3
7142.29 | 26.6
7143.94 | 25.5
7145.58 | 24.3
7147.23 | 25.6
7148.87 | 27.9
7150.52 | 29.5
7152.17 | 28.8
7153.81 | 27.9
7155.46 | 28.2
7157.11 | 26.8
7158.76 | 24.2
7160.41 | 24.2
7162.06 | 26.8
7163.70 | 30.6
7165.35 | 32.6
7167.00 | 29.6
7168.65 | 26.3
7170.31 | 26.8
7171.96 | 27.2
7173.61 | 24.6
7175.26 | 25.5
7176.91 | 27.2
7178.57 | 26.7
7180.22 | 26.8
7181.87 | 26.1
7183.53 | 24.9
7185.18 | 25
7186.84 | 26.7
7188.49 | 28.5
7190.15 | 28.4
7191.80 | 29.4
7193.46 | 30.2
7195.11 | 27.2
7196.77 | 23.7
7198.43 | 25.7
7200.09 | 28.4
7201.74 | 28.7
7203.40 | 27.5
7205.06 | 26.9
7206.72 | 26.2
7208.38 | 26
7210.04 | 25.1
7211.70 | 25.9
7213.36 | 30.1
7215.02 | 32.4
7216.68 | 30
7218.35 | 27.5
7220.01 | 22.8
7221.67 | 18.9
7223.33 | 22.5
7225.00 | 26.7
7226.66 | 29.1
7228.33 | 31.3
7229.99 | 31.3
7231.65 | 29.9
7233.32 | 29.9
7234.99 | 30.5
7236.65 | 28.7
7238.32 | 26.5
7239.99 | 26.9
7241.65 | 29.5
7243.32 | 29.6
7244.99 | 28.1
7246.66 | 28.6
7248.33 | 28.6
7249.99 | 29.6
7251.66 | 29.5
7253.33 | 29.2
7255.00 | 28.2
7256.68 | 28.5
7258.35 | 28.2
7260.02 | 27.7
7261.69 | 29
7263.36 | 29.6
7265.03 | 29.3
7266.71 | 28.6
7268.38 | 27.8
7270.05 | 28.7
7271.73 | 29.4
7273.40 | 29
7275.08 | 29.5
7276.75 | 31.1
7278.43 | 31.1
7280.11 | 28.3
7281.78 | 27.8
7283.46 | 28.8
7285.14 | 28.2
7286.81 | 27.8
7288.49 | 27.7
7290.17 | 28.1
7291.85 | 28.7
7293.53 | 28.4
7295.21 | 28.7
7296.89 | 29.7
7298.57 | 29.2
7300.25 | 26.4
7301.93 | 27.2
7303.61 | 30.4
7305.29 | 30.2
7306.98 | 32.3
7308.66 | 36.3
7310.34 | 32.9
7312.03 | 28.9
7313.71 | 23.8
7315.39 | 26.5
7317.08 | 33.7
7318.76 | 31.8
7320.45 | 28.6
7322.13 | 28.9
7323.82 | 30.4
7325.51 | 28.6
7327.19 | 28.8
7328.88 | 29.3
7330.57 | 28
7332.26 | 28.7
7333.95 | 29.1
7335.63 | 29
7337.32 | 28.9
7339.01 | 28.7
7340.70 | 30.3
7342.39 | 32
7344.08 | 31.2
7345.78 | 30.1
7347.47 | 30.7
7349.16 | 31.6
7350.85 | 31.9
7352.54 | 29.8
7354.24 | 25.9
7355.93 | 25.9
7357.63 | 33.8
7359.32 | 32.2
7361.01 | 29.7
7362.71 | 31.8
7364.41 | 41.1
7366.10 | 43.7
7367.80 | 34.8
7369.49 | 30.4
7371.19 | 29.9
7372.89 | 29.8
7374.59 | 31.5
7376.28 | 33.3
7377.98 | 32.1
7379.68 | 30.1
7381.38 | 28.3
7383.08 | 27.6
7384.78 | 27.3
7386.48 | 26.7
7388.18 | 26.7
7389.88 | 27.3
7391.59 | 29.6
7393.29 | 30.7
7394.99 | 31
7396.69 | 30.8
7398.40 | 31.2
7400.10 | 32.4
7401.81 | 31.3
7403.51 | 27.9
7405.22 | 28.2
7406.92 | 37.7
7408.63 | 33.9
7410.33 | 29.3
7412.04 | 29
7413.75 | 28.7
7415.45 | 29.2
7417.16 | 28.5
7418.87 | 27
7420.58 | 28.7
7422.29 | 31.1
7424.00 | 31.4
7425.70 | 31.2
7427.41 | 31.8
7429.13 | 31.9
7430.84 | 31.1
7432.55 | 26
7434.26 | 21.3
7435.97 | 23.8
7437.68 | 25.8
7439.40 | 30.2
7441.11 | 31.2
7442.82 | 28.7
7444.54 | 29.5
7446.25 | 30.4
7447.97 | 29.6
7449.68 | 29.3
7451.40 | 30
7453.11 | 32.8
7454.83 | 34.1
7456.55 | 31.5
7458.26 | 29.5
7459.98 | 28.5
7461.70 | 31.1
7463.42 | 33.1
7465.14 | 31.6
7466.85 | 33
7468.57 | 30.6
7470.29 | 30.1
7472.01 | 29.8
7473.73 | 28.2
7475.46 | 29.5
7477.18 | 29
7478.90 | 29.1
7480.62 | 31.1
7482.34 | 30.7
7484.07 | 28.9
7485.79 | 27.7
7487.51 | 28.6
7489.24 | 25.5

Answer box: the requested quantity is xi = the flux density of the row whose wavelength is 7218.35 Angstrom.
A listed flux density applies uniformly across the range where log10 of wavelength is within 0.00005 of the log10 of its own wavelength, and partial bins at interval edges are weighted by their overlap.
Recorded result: 27.5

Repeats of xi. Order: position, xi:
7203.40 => 27.5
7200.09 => 28.4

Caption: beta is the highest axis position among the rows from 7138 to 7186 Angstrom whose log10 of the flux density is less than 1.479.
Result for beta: 7185.18 Angstrom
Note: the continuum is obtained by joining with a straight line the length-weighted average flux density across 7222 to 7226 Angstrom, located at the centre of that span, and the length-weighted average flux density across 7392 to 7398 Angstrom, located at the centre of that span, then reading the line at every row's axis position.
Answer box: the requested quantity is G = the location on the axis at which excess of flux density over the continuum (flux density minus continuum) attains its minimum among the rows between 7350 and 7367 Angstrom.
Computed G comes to 7355.93 Angstrom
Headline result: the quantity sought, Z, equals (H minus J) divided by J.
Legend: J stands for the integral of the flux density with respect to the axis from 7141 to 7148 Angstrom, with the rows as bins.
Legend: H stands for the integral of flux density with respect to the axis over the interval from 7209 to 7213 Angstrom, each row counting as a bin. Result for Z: -0.4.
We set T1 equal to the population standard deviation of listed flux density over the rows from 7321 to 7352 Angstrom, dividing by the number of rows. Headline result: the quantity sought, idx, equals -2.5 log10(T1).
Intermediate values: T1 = 1.2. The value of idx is -0.2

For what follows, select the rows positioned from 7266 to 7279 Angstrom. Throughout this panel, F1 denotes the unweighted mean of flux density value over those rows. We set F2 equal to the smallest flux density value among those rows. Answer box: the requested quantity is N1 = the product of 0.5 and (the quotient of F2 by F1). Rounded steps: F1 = 29.4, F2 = 27.8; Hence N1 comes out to 0.473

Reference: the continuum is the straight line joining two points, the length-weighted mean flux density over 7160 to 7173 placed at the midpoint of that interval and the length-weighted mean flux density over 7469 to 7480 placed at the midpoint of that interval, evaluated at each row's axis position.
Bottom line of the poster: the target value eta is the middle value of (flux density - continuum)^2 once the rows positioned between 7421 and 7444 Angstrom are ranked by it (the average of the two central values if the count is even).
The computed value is 5.0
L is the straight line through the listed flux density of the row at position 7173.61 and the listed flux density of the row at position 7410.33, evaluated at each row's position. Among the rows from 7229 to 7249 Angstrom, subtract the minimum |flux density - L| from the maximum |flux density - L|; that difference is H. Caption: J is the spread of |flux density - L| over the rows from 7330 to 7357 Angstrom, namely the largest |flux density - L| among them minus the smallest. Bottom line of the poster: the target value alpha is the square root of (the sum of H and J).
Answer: 3.0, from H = 5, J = 3.8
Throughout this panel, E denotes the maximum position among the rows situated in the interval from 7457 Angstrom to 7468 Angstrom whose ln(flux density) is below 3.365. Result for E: 7459.98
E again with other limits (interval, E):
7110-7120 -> 7117.67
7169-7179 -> 7178.57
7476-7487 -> 7485.79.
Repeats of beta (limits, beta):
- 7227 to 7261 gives 7260.02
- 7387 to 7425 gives 7420.58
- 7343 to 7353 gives 7352.54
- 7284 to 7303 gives 7301.93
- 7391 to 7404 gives 7403.51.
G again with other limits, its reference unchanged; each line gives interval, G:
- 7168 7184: 7183.53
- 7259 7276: 7268.38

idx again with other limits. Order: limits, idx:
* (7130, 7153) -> -0.3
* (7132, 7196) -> -0.7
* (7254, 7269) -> 0.5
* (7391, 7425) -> -0.9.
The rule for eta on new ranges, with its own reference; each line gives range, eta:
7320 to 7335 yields 0.0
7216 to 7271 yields 1.1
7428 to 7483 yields 1.6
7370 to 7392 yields 2.9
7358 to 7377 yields 8.4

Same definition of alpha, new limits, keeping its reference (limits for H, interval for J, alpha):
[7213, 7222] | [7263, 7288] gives 2.9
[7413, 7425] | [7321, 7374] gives 4.2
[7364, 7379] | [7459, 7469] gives 4.1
